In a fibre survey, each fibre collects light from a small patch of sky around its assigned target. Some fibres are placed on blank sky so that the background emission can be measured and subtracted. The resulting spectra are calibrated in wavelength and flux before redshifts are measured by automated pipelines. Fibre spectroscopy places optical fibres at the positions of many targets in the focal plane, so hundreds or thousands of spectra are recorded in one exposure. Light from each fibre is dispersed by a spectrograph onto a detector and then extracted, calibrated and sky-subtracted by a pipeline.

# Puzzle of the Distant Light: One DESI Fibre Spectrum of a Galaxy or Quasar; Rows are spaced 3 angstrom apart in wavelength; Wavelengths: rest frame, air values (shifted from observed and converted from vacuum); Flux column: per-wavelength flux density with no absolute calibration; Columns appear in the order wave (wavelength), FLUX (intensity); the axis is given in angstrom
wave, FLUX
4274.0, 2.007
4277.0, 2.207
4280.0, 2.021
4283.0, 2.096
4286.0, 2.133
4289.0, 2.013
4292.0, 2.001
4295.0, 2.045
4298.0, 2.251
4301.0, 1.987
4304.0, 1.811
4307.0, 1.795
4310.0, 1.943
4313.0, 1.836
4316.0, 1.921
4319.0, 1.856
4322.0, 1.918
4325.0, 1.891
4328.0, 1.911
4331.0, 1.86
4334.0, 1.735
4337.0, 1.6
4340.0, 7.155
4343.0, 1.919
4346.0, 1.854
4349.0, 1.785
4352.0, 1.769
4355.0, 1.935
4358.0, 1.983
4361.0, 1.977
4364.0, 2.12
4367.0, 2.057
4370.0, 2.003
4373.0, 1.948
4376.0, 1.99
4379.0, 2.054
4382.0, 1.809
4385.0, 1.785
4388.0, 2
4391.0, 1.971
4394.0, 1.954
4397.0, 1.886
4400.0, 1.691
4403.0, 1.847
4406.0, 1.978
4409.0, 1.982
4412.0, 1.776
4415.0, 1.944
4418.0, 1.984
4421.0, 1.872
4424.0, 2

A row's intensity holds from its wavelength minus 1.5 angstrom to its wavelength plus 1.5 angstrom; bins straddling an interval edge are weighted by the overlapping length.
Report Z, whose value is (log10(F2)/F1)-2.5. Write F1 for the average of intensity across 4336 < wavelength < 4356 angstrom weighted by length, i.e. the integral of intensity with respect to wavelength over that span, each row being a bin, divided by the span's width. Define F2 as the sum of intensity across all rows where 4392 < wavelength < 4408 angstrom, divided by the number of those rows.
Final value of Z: -2.40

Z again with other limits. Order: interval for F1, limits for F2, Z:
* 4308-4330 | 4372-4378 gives -2.34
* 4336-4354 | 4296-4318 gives -2.39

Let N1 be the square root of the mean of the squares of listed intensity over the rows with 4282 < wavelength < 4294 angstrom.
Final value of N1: 2.06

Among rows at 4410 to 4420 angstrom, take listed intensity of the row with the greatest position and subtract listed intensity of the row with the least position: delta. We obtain 0.21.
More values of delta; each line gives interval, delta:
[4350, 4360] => 0.21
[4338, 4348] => -5.30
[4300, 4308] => -0.19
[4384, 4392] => 0.19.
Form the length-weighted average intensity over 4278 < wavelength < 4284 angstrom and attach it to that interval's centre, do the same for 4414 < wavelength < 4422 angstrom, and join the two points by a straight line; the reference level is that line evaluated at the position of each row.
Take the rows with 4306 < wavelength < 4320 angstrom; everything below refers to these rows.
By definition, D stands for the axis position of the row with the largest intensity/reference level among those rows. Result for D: 4310.0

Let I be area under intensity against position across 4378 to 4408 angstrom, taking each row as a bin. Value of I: 56.9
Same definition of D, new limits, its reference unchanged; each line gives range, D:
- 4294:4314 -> 4298.0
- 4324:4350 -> 4340.0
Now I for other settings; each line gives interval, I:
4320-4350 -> 70.9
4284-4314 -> 59.6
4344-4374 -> 58.3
